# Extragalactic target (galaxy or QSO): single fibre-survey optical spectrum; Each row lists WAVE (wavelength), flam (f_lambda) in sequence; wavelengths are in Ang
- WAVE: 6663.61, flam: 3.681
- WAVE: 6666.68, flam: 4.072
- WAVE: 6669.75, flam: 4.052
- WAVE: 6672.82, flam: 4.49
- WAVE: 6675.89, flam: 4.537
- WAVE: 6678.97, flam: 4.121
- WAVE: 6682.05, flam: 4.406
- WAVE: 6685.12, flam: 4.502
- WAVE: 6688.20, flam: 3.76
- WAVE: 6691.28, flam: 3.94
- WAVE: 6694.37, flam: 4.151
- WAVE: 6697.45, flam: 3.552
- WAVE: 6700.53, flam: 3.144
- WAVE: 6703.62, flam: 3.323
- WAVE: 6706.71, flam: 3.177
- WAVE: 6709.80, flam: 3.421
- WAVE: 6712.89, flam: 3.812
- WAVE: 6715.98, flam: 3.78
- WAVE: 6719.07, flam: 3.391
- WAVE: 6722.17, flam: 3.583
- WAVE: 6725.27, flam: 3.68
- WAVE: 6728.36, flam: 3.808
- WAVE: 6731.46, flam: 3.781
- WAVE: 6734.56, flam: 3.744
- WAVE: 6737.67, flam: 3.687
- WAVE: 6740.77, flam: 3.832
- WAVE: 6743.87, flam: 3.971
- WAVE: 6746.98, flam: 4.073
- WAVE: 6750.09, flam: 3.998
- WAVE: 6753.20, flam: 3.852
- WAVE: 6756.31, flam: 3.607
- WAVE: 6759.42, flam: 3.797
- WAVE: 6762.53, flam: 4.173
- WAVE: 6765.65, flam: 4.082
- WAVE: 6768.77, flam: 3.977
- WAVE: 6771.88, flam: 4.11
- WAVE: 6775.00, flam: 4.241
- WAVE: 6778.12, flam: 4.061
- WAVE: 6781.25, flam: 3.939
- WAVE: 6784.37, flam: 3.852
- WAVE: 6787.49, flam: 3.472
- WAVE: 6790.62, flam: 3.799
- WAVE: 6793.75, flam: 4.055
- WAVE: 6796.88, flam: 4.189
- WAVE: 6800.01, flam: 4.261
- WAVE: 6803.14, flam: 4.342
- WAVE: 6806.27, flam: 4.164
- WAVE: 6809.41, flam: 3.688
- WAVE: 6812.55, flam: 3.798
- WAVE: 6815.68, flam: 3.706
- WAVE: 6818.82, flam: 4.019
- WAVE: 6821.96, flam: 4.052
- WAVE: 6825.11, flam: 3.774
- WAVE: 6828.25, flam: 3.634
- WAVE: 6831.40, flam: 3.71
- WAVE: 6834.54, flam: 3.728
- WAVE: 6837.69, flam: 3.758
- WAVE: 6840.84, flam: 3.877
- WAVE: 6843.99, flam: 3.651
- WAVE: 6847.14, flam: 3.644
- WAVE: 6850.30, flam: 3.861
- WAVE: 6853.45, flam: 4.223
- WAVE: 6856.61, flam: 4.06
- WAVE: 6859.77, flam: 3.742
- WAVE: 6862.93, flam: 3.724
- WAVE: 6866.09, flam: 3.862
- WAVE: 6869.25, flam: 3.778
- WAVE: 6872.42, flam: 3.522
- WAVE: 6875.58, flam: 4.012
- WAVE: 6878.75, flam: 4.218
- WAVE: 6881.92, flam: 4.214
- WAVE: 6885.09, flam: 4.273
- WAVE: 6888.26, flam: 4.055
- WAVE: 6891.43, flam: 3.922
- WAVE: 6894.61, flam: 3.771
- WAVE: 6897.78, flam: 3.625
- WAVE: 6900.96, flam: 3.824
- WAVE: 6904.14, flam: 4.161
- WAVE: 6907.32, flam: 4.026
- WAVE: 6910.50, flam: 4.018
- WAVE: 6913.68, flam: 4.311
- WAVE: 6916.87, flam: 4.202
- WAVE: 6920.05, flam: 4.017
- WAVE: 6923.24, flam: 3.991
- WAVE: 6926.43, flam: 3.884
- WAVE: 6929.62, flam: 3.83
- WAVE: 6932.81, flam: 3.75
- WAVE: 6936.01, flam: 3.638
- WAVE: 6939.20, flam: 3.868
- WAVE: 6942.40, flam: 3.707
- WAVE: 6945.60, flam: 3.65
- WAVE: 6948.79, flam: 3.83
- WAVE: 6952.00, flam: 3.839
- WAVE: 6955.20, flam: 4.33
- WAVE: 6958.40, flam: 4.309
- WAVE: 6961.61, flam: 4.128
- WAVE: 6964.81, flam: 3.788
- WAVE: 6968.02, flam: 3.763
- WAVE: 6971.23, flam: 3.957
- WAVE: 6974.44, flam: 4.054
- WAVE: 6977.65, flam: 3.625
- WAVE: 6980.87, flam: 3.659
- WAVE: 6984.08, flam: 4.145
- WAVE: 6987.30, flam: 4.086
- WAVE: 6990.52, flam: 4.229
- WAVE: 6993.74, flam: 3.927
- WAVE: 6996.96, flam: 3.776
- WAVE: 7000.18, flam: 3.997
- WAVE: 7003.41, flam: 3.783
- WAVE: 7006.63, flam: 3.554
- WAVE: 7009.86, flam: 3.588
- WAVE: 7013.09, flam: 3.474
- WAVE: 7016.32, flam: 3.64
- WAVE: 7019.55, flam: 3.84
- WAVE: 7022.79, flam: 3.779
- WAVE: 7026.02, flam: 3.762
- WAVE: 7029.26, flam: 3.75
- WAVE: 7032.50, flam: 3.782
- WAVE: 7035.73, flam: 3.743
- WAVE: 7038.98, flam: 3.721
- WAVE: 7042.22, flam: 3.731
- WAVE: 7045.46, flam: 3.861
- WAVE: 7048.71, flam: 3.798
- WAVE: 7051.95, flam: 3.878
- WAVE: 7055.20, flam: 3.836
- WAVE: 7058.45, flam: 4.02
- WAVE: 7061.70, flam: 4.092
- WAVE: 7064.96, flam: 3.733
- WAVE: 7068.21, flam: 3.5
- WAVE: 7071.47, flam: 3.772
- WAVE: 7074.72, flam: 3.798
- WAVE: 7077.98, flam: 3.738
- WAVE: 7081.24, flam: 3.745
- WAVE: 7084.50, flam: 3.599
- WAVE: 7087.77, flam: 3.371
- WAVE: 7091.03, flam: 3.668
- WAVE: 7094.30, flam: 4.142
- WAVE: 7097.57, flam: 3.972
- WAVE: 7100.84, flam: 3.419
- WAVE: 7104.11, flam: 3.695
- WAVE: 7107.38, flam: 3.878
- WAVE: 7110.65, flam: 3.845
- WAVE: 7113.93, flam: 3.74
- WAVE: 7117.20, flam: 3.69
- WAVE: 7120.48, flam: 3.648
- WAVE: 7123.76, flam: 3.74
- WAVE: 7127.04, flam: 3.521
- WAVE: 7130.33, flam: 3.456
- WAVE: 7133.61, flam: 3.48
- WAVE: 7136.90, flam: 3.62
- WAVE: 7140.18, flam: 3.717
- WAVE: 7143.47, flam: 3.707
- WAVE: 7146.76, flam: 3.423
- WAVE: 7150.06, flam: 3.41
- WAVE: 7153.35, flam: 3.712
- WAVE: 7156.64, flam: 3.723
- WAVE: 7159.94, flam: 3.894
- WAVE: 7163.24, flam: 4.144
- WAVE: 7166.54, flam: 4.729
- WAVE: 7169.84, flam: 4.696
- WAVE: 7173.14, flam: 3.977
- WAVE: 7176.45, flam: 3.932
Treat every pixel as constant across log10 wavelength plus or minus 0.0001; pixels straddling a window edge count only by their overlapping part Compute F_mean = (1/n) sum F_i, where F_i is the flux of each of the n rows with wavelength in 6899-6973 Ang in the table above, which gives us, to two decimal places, 3.95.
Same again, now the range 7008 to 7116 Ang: 3.75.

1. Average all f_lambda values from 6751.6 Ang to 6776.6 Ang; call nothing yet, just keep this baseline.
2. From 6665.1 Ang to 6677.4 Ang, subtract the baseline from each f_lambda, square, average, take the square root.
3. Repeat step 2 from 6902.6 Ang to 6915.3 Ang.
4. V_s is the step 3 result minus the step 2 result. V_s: -0.19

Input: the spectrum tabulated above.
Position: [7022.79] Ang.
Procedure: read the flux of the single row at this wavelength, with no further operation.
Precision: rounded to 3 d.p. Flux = 3.779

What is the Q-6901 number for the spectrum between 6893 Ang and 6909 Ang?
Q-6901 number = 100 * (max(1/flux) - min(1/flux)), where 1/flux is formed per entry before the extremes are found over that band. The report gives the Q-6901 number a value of 3.6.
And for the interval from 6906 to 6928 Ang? 2.6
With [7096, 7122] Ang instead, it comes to 4.1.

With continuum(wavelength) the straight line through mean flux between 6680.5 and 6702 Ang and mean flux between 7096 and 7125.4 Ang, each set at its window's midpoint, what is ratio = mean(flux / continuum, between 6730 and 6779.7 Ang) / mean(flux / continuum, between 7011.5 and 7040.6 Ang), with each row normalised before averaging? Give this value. 1.025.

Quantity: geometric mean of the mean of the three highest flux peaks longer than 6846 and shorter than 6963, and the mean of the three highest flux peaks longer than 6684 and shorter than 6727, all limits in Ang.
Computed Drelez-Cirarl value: 4.26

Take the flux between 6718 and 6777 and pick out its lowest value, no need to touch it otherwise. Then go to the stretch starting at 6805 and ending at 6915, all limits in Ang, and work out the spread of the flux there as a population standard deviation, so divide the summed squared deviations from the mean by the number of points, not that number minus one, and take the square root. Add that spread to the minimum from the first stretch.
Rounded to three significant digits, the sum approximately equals 3.60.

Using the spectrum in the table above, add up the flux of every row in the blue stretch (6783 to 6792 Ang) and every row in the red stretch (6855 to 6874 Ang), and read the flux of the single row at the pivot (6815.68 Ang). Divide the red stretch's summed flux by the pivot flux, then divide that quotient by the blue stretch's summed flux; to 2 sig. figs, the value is 0.55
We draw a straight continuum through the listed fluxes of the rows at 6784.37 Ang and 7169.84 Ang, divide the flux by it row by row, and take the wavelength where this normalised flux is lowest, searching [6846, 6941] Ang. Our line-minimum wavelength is 6936.01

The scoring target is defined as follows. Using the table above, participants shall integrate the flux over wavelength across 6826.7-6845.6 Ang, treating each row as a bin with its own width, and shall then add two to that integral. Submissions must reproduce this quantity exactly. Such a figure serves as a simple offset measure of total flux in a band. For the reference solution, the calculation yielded 72.4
